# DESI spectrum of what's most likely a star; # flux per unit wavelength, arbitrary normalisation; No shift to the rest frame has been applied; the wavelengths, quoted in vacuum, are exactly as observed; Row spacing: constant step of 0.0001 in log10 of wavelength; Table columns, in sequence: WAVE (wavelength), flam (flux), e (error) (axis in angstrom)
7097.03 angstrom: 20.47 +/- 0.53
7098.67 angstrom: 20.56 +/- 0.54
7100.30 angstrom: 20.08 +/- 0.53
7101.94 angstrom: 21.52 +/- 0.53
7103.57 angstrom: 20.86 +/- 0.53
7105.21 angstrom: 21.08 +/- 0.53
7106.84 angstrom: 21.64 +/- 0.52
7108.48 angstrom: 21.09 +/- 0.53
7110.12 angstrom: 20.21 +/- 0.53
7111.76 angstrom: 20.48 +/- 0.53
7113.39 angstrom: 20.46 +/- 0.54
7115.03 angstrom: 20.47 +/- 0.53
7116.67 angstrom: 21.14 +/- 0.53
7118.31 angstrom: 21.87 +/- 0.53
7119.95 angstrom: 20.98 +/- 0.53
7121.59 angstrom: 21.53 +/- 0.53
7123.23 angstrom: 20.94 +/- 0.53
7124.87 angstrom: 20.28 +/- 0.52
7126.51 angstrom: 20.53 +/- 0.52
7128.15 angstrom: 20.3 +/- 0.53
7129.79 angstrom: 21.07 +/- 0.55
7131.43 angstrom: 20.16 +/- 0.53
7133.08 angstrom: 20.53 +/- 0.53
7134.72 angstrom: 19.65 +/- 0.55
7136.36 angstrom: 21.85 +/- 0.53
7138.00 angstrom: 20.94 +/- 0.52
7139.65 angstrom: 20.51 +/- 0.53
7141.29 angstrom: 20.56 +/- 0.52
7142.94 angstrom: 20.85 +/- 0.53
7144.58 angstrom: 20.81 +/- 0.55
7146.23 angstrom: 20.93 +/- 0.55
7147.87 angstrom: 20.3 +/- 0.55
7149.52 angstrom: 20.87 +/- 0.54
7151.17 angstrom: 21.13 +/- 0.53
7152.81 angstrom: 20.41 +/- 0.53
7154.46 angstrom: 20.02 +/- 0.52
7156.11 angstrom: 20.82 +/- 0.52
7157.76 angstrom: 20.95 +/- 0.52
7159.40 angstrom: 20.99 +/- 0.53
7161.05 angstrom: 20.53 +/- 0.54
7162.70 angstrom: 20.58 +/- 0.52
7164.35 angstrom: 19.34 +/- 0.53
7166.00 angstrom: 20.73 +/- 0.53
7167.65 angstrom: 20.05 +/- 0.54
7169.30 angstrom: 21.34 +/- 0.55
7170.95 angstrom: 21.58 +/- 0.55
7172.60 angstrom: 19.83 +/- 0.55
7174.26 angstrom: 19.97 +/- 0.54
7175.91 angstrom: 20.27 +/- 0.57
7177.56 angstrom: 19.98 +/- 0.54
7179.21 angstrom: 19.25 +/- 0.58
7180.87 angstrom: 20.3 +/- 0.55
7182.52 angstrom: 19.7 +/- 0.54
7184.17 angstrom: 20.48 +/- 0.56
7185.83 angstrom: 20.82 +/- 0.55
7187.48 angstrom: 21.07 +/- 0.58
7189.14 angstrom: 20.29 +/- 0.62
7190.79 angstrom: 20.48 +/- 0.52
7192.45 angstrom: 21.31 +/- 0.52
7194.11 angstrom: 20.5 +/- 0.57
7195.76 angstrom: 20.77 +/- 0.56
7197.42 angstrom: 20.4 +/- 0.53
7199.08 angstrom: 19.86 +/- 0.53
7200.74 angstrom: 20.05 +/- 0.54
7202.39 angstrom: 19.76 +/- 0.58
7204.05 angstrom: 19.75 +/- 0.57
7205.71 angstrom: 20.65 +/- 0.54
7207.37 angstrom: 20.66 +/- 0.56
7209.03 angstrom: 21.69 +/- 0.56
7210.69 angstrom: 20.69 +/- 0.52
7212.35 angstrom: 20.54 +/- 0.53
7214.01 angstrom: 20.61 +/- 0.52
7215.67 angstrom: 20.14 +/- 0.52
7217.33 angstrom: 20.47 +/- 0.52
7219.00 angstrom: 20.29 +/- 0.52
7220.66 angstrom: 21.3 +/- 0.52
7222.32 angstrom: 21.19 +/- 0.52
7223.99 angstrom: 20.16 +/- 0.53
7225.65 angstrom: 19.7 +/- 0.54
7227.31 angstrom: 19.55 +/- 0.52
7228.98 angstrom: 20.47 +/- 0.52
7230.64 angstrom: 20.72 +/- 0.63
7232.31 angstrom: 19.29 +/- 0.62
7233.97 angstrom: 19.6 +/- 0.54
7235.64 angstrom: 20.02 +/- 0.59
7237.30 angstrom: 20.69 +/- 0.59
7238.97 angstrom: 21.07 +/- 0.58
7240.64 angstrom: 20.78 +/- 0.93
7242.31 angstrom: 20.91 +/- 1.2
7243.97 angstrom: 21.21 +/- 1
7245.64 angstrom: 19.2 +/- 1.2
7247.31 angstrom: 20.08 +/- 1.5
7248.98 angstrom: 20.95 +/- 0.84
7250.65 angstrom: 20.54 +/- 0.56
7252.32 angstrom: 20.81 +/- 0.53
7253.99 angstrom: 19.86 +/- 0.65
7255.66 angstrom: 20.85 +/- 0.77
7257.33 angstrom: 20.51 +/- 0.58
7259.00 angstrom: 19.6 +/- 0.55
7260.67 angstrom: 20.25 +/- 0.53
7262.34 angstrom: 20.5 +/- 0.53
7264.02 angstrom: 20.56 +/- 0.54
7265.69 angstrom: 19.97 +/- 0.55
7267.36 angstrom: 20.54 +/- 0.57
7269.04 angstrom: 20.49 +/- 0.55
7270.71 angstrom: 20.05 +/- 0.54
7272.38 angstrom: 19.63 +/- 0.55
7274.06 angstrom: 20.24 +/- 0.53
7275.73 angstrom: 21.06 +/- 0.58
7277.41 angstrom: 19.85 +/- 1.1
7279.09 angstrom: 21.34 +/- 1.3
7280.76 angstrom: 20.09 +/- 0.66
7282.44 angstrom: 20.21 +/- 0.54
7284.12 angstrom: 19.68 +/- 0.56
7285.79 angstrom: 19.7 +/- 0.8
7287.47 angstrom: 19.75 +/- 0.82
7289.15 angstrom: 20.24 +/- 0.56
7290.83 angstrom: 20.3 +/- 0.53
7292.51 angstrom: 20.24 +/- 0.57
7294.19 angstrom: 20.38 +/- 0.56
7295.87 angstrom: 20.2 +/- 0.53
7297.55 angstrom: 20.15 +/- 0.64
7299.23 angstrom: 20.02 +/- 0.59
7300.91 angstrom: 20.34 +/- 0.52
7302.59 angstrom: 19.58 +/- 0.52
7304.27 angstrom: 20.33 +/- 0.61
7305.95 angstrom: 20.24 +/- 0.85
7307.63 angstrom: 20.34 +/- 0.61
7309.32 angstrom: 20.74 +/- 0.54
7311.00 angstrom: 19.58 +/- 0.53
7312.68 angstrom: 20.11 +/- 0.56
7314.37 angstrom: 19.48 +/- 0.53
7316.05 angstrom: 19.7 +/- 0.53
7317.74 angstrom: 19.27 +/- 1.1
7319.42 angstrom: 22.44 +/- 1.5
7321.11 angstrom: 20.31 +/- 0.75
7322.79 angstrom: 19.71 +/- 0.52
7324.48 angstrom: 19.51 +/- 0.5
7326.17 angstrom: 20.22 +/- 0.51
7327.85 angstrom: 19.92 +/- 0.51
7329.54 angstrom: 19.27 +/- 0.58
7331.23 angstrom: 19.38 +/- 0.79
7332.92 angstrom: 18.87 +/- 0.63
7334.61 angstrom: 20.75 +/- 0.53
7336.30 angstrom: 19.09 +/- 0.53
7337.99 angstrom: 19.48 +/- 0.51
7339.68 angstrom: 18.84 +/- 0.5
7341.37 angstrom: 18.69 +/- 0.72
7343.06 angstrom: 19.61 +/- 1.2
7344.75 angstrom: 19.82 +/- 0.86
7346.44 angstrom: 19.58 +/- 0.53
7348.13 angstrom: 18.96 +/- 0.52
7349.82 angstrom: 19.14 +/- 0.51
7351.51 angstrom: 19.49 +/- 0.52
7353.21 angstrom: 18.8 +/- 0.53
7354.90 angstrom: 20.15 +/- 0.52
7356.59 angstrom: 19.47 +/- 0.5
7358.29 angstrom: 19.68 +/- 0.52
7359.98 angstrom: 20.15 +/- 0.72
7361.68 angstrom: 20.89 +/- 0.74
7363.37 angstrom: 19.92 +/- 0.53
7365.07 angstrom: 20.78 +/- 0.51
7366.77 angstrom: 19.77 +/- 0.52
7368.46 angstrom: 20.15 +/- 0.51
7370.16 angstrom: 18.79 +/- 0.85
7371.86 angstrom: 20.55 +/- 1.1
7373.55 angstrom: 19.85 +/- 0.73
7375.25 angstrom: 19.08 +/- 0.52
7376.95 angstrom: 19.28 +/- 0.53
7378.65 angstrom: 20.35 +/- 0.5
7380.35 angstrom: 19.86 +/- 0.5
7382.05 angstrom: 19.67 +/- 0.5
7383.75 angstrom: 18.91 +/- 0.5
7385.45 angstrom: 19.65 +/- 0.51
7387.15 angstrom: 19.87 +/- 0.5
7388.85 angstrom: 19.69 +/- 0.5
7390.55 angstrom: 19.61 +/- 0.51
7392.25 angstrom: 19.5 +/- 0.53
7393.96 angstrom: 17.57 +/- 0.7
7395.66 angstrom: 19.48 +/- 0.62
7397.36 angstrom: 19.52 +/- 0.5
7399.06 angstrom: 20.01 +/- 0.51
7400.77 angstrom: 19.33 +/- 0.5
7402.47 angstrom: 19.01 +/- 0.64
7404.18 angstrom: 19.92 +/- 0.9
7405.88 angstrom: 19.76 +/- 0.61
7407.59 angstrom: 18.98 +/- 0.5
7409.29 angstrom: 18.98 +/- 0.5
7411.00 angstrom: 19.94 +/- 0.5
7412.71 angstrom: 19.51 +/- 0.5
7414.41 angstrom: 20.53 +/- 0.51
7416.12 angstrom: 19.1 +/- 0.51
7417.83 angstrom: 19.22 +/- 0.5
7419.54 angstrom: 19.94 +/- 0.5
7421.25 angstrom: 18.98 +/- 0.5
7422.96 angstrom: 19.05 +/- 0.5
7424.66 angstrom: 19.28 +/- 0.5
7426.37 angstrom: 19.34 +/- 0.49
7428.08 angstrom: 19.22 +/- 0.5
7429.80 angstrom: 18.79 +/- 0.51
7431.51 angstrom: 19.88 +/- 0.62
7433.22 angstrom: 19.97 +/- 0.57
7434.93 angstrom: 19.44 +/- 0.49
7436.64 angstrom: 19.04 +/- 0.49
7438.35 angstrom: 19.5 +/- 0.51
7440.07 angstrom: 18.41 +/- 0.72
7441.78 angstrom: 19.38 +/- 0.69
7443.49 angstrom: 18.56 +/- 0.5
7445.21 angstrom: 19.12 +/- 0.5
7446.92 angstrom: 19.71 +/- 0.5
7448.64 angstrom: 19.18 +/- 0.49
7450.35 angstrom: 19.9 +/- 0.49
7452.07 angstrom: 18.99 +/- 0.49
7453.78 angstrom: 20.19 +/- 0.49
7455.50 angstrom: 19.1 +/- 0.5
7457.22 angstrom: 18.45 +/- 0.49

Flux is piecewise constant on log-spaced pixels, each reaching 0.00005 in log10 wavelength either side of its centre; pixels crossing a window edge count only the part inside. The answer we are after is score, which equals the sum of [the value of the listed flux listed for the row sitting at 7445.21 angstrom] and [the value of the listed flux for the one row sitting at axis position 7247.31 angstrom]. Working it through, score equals 39.2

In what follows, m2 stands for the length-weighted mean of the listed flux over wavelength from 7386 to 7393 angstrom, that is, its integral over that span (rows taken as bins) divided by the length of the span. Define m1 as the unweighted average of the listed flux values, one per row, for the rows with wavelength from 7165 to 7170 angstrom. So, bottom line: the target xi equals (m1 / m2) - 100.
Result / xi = -98.9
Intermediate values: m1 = 20.7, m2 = 19.7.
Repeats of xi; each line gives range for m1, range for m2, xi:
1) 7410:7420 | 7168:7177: -99.0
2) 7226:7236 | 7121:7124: -99.1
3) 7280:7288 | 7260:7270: -99.0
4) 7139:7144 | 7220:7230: -99.0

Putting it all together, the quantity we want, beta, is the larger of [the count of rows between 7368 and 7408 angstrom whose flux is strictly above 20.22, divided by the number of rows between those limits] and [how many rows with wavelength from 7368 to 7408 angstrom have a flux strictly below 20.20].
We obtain 22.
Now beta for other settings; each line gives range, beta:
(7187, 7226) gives 7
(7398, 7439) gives 23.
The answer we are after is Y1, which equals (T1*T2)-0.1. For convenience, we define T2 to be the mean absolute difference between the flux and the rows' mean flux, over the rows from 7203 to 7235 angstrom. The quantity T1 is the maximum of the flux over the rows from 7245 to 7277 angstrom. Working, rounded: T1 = 21.06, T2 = 0.49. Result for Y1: 10.2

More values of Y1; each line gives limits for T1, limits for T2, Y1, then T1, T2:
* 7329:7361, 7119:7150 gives 7.8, 20.75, 0.38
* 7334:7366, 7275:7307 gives 5.9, 20.89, 0.29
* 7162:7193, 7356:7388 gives 9.3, 21.58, 0.43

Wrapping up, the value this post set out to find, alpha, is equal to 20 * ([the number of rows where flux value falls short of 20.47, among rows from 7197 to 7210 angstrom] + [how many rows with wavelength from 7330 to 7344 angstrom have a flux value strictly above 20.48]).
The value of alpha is 120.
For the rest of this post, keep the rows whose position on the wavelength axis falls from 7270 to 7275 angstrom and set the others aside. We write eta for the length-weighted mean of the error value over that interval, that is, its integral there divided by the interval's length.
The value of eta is 0.54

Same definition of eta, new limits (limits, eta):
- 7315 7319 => 0.87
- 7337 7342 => 0.57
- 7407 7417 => 0.50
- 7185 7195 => 0.56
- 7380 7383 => 0.50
